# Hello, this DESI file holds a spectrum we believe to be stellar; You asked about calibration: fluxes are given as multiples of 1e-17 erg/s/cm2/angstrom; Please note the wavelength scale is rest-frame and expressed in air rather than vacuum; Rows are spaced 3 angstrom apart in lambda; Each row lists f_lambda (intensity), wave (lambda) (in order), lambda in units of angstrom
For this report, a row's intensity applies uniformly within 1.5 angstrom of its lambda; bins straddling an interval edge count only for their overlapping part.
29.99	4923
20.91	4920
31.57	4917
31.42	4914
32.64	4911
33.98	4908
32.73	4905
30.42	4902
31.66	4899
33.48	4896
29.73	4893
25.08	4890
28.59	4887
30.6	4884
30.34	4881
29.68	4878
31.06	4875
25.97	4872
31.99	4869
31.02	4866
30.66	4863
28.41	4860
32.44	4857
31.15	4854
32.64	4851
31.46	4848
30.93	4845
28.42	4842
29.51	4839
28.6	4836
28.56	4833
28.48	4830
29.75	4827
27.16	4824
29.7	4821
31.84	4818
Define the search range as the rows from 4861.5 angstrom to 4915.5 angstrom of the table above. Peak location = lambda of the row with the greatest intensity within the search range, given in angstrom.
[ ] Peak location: 4908 angstrom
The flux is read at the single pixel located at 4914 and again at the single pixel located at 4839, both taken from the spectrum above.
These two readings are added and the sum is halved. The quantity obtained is 30.5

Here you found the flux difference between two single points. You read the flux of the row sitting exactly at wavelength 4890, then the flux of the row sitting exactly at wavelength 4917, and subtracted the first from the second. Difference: 6.5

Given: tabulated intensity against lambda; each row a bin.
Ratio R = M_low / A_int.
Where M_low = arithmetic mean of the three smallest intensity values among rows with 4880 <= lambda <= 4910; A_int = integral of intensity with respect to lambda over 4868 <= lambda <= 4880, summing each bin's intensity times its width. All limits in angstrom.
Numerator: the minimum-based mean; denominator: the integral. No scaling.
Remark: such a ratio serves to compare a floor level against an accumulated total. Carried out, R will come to 0.08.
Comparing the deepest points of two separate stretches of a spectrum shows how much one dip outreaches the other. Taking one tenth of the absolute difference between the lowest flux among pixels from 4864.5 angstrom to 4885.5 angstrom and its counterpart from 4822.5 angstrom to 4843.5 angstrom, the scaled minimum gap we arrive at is 0.1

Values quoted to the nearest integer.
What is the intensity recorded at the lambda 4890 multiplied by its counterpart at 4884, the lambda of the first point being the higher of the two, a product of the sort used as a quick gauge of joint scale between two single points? 767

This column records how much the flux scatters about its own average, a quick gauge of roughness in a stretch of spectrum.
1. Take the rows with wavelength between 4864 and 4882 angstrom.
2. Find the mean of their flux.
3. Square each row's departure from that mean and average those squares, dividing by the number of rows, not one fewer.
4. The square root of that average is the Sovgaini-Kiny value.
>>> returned 1.9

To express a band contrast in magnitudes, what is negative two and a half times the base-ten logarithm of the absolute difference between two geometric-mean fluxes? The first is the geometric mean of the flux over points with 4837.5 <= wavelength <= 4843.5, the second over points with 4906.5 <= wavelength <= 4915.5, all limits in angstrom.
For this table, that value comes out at -1.4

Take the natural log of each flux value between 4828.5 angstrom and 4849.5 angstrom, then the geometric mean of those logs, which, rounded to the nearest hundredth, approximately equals 3.38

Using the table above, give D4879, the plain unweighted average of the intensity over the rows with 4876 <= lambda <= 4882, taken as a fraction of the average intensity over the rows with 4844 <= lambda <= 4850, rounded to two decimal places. 0.96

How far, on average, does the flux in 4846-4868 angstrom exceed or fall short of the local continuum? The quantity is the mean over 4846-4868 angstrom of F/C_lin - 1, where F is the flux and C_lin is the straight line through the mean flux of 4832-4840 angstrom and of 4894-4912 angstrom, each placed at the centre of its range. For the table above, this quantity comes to 0.04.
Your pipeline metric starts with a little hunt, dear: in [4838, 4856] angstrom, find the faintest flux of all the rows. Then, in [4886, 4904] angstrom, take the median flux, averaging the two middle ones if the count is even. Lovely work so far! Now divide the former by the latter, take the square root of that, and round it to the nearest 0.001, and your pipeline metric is 0.972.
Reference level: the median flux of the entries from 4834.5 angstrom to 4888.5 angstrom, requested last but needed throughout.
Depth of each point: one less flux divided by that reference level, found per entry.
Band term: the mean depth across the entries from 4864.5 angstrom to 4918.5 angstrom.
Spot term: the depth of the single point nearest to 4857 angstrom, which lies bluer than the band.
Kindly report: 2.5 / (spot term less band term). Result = -43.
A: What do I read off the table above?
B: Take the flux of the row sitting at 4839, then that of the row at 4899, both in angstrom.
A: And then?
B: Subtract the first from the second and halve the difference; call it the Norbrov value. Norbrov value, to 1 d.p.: 1.1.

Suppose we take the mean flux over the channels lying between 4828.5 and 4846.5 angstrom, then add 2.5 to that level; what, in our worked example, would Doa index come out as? 31.6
